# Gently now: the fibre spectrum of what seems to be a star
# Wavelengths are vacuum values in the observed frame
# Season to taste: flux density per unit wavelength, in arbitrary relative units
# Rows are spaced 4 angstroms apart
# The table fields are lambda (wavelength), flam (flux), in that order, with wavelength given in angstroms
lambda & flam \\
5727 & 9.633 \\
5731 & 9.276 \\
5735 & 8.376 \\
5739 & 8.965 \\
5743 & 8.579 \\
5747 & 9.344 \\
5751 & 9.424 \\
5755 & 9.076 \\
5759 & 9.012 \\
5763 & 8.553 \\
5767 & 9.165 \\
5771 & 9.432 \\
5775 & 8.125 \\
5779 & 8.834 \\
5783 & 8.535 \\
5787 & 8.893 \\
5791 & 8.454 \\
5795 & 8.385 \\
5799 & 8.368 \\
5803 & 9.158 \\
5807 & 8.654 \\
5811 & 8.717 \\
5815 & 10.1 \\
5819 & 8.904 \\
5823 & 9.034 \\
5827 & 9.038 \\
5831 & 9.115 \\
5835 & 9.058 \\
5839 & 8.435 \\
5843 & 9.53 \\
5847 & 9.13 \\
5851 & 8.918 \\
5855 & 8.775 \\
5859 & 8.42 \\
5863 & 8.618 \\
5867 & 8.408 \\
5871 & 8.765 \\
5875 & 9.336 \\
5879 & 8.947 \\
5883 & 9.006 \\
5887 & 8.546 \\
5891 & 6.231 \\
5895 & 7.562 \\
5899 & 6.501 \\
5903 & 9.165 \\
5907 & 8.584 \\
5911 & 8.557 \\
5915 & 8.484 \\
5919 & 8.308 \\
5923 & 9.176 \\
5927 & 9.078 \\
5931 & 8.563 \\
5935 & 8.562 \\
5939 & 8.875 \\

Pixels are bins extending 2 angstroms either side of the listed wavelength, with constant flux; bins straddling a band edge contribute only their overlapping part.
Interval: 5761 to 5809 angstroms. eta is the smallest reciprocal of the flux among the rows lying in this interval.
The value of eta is 0.106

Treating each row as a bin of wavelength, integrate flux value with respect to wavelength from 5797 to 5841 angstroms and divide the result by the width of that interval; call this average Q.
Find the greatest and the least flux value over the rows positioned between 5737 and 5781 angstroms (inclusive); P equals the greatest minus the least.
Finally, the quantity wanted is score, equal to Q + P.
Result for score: 10.3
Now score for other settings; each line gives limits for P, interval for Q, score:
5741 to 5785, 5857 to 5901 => 9.5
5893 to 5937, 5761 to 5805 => 11.4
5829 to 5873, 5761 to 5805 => 9.8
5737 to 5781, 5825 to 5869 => 10.2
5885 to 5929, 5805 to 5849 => 12.0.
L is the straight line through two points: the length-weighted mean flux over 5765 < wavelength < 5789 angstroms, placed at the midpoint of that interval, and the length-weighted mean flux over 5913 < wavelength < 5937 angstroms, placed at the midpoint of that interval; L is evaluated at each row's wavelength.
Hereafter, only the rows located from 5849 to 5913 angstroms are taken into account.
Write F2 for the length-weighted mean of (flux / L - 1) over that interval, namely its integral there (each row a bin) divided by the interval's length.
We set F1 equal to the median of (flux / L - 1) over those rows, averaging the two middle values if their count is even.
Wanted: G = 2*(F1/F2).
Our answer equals 0.8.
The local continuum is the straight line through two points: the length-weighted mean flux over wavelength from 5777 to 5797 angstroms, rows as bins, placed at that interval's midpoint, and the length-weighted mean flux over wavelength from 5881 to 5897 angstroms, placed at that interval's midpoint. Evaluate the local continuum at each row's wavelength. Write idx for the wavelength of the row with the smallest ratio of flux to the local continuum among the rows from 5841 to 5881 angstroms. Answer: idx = 5859 angstroms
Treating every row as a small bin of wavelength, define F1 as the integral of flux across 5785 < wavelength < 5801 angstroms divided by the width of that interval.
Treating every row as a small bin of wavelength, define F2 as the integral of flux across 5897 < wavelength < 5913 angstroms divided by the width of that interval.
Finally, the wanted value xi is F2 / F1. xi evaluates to 0.96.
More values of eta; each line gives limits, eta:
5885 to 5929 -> 0.109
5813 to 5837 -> 0.099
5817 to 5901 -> 0.105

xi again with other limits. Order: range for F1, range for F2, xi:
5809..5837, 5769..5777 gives 0.96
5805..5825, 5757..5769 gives 0.98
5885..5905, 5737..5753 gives 1.19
